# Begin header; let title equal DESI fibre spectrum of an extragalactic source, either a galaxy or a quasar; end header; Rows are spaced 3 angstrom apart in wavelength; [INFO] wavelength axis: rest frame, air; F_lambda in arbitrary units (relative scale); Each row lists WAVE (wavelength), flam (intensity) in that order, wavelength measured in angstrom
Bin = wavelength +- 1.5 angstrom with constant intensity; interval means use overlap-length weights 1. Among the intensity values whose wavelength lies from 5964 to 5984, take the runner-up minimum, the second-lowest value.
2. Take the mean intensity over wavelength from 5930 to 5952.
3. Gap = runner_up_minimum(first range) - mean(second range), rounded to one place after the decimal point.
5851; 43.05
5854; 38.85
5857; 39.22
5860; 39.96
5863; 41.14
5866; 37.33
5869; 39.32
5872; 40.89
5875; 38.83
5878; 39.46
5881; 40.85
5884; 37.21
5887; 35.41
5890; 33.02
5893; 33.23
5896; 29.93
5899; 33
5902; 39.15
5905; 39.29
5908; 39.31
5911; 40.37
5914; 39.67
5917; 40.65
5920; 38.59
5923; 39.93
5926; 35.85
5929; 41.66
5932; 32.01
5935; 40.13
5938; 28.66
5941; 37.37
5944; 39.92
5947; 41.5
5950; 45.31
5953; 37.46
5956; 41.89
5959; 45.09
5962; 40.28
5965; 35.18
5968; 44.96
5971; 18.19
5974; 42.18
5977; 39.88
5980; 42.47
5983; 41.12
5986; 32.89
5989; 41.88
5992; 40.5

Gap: -2.7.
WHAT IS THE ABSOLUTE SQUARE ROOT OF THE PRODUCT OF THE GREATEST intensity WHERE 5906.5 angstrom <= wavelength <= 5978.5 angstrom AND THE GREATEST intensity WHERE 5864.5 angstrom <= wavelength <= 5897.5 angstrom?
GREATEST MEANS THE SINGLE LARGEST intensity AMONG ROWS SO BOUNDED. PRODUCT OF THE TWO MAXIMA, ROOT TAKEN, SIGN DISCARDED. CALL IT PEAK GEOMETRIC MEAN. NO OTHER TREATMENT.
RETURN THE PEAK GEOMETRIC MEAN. 43.0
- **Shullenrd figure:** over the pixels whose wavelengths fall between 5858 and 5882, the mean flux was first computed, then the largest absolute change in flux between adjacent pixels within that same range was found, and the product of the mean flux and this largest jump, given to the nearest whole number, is 151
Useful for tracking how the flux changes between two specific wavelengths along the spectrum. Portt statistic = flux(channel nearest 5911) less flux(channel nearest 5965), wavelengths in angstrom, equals 5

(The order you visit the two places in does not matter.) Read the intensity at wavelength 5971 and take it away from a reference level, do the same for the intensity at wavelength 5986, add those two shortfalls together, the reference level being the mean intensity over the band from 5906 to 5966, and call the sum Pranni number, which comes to 27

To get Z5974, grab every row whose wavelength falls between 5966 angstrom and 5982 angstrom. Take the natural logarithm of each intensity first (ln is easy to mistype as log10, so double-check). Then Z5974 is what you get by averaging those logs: 3.58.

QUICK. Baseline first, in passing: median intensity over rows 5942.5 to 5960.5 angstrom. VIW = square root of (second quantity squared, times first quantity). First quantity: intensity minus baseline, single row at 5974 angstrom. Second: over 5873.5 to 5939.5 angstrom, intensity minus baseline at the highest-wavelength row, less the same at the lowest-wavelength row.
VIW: 7.1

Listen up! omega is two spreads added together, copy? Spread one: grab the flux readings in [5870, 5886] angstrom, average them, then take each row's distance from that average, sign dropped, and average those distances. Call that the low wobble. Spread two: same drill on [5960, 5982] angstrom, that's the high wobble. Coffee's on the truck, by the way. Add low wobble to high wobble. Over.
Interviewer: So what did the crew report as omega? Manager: 7.4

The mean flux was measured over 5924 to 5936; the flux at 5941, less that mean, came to 0.0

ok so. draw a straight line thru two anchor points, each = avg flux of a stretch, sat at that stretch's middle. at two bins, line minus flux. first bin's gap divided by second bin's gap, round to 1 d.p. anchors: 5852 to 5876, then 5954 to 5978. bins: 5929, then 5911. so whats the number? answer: 2.1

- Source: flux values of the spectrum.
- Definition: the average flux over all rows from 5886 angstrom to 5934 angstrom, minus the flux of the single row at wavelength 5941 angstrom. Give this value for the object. 0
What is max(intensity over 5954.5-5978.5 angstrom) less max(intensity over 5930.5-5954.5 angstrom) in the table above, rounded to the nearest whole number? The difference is 0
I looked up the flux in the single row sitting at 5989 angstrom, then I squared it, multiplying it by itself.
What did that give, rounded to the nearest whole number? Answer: 1754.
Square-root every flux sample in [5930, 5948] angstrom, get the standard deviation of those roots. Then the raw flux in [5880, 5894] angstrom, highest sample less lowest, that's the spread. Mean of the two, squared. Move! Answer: 17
